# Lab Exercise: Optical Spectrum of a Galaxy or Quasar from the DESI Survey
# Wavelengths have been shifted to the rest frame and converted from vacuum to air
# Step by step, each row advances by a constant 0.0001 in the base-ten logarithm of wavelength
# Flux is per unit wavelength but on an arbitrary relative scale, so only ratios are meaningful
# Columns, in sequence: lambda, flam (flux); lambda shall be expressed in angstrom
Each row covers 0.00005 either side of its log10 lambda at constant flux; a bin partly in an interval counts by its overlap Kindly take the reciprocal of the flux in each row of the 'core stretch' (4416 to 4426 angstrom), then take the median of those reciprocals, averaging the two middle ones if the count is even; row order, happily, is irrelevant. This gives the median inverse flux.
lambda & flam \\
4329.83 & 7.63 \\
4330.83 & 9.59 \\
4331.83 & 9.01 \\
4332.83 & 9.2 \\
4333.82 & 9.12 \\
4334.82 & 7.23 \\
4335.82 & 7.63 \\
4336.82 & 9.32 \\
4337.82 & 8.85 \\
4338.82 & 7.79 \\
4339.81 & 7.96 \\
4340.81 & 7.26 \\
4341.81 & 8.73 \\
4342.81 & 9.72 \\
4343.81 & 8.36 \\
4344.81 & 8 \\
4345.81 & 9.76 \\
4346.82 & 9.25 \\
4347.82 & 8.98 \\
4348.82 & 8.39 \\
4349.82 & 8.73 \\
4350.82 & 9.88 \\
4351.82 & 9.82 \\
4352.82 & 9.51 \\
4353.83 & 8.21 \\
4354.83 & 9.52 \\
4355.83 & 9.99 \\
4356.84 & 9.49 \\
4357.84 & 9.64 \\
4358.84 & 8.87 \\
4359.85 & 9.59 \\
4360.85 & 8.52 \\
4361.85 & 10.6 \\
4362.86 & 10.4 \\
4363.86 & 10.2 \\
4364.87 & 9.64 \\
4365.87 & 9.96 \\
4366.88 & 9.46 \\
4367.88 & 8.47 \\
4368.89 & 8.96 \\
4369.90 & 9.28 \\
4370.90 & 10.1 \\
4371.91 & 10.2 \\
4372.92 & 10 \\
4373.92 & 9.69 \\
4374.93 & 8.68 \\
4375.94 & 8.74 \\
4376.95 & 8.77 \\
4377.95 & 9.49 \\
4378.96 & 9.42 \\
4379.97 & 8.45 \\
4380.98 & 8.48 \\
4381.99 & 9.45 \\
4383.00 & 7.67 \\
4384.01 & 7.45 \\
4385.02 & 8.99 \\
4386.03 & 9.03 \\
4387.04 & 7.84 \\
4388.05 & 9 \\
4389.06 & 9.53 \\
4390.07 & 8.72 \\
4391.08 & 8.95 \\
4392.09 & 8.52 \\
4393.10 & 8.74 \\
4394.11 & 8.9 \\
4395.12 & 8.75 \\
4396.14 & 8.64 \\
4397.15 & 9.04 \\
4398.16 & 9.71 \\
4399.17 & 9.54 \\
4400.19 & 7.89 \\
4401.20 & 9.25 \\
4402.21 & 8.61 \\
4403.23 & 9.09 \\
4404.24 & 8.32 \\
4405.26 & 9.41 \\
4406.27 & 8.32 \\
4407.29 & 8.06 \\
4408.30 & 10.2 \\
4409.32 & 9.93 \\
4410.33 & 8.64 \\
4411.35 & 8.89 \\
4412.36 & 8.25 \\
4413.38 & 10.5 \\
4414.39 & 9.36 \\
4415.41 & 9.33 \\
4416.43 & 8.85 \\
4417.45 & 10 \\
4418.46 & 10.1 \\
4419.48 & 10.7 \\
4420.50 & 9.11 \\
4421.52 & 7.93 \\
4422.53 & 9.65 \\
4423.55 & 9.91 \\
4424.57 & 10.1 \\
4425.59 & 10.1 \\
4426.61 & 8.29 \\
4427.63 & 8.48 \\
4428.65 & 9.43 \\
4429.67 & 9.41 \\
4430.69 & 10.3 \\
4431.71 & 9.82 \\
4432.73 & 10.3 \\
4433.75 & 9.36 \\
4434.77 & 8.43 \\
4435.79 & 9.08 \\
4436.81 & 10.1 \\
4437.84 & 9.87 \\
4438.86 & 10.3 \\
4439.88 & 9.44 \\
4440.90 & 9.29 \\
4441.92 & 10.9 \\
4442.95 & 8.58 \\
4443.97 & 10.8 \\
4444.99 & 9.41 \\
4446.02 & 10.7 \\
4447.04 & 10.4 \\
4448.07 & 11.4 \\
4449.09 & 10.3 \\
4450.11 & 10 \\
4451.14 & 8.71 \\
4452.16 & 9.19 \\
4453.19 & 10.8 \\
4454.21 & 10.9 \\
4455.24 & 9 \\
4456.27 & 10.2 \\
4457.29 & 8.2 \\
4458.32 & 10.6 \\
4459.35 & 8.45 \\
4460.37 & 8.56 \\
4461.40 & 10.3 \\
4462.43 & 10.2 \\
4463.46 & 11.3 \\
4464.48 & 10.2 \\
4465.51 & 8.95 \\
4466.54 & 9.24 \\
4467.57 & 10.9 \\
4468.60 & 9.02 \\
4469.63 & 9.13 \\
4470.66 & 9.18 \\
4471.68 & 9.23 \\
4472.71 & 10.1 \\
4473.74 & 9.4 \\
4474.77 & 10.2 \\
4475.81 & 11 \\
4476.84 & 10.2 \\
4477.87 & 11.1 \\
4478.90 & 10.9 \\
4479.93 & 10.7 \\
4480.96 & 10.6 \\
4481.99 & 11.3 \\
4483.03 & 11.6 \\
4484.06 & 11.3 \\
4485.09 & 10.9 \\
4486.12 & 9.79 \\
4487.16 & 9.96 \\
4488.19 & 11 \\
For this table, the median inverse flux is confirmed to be 0.100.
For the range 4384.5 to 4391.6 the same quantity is 0.111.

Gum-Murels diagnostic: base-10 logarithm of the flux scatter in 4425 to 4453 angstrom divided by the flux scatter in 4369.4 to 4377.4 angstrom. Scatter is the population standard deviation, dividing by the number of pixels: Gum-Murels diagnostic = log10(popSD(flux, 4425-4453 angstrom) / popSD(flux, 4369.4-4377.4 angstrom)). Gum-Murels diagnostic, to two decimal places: 0.12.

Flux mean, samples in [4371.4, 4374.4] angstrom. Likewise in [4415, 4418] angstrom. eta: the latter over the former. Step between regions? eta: 0.94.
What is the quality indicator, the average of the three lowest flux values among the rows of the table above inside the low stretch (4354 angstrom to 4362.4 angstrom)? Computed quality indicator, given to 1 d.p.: 9.0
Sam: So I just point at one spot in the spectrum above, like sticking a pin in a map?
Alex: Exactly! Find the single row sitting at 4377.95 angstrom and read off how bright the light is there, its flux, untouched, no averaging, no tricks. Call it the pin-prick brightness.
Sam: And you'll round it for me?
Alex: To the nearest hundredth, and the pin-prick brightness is 9.49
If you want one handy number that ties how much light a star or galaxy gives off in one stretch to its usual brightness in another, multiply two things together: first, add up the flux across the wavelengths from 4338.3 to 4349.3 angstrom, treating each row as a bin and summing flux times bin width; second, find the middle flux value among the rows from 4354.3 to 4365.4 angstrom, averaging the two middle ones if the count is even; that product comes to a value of 908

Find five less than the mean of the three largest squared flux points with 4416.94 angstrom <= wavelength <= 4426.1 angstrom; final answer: 101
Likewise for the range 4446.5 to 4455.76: 117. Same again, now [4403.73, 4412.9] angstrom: 92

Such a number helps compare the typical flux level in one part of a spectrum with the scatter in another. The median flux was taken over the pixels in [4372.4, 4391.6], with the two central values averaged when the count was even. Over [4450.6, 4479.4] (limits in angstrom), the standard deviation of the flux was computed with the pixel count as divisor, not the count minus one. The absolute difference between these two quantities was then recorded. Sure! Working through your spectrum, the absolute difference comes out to 8.05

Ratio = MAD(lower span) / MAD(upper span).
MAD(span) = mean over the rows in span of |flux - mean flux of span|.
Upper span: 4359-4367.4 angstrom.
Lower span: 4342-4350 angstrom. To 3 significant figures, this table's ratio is 1.07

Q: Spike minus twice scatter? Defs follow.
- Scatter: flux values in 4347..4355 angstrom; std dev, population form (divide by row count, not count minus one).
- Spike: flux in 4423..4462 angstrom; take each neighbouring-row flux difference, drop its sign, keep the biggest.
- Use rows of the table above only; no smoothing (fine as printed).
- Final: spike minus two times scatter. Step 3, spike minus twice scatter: 1.2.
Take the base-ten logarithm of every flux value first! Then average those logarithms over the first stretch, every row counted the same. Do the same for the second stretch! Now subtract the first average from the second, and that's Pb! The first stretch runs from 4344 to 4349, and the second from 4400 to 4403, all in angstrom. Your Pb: -0.01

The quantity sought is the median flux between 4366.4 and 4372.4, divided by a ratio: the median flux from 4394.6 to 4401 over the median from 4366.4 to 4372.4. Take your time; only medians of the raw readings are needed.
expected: 9.9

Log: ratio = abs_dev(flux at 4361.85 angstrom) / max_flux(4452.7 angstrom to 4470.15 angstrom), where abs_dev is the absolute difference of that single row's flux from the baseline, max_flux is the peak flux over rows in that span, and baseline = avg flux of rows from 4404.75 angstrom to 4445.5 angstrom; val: 0.100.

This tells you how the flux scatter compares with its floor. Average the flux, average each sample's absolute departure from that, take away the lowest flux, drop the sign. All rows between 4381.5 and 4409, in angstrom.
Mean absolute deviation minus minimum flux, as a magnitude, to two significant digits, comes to 6.9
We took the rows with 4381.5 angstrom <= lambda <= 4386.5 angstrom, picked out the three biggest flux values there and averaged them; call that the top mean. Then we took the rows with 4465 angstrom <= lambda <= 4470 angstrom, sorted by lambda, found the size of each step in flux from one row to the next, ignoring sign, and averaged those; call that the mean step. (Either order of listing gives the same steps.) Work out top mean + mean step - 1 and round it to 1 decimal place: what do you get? 9.1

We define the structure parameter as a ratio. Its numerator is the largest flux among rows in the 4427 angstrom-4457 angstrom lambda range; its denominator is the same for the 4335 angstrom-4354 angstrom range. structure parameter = 1.15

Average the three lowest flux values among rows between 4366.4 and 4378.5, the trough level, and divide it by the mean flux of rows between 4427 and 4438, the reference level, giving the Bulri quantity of 0.91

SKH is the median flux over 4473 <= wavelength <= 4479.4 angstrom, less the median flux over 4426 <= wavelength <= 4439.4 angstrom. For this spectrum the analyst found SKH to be 1.1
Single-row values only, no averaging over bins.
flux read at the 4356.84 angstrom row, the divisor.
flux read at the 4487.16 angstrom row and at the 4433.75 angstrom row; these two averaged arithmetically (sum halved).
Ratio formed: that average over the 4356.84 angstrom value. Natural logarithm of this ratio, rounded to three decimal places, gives 0.018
